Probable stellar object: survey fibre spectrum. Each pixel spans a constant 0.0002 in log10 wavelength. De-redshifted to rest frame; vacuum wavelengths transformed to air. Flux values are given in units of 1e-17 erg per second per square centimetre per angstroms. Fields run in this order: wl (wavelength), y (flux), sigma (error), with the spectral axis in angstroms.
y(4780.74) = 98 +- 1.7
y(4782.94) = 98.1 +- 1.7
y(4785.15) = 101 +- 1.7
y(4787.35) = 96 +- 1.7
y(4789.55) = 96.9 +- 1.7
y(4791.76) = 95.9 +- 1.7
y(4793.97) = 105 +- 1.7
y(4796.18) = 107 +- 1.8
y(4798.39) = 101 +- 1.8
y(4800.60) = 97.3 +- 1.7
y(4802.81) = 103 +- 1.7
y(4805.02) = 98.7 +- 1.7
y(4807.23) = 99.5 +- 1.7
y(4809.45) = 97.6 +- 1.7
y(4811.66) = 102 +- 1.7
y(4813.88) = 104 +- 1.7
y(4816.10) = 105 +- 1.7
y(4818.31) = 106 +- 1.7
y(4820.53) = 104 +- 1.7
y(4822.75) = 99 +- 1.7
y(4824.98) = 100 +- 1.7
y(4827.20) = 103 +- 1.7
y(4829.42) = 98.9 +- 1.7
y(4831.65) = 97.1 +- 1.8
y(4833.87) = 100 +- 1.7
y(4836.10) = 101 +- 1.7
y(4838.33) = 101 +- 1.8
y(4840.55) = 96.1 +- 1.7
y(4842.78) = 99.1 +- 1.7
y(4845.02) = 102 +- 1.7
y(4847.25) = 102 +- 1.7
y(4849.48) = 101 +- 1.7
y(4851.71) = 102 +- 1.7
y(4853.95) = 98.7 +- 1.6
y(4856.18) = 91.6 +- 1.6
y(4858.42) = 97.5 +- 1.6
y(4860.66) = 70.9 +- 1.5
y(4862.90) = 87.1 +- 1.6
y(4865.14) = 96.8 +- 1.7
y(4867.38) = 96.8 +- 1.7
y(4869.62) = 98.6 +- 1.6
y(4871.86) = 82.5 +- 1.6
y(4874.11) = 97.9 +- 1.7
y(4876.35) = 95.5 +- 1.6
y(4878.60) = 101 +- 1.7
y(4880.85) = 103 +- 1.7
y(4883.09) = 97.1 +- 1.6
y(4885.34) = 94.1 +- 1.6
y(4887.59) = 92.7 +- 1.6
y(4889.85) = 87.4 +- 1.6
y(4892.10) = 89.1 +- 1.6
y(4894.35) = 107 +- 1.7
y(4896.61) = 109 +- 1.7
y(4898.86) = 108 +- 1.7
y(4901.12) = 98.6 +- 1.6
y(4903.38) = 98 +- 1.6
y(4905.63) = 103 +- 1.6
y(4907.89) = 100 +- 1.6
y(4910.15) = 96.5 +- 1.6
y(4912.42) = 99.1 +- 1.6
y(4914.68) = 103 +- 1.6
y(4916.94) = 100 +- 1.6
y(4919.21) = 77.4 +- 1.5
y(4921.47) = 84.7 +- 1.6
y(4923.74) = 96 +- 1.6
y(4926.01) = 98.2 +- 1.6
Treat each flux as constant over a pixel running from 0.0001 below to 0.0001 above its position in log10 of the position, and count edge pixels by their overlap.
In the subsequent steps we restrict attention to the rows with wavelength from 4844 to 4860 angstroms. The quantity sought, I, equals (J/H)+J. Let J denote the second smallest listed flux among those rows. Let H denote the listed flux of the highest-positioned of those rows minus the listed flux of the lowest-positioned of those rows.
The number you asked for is 76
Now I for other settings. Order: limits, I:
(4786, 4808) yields 123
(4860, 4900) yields 85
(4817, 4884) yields 73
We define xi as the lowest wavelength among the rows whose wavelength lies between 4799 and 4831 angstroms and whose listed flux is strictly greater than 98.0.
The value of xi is 4802.81 angstroms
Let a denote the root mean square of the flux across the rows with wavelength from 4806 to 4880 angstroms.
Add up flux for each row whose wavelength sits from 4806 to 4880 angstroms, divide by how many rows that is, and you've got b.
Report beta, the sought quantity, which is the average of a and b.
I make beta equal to 98.2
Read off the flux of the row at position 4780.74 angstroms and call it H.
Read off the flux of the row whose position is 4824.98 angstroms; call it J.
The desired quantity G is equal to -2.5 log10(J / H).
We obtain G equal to -0.02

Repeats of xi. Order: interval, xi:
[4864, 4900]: 4869.62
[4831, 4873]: 4833.87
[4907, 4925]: 4907.89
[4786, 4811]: 4793.97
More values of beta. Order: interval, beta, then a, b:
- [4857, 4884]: 93.9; 94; 94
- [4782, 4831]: 100.9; 101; 101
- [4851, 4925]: 96.0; 96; 96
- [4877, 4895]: 96.5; 97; 96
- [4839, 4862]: 96.3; 97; 96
